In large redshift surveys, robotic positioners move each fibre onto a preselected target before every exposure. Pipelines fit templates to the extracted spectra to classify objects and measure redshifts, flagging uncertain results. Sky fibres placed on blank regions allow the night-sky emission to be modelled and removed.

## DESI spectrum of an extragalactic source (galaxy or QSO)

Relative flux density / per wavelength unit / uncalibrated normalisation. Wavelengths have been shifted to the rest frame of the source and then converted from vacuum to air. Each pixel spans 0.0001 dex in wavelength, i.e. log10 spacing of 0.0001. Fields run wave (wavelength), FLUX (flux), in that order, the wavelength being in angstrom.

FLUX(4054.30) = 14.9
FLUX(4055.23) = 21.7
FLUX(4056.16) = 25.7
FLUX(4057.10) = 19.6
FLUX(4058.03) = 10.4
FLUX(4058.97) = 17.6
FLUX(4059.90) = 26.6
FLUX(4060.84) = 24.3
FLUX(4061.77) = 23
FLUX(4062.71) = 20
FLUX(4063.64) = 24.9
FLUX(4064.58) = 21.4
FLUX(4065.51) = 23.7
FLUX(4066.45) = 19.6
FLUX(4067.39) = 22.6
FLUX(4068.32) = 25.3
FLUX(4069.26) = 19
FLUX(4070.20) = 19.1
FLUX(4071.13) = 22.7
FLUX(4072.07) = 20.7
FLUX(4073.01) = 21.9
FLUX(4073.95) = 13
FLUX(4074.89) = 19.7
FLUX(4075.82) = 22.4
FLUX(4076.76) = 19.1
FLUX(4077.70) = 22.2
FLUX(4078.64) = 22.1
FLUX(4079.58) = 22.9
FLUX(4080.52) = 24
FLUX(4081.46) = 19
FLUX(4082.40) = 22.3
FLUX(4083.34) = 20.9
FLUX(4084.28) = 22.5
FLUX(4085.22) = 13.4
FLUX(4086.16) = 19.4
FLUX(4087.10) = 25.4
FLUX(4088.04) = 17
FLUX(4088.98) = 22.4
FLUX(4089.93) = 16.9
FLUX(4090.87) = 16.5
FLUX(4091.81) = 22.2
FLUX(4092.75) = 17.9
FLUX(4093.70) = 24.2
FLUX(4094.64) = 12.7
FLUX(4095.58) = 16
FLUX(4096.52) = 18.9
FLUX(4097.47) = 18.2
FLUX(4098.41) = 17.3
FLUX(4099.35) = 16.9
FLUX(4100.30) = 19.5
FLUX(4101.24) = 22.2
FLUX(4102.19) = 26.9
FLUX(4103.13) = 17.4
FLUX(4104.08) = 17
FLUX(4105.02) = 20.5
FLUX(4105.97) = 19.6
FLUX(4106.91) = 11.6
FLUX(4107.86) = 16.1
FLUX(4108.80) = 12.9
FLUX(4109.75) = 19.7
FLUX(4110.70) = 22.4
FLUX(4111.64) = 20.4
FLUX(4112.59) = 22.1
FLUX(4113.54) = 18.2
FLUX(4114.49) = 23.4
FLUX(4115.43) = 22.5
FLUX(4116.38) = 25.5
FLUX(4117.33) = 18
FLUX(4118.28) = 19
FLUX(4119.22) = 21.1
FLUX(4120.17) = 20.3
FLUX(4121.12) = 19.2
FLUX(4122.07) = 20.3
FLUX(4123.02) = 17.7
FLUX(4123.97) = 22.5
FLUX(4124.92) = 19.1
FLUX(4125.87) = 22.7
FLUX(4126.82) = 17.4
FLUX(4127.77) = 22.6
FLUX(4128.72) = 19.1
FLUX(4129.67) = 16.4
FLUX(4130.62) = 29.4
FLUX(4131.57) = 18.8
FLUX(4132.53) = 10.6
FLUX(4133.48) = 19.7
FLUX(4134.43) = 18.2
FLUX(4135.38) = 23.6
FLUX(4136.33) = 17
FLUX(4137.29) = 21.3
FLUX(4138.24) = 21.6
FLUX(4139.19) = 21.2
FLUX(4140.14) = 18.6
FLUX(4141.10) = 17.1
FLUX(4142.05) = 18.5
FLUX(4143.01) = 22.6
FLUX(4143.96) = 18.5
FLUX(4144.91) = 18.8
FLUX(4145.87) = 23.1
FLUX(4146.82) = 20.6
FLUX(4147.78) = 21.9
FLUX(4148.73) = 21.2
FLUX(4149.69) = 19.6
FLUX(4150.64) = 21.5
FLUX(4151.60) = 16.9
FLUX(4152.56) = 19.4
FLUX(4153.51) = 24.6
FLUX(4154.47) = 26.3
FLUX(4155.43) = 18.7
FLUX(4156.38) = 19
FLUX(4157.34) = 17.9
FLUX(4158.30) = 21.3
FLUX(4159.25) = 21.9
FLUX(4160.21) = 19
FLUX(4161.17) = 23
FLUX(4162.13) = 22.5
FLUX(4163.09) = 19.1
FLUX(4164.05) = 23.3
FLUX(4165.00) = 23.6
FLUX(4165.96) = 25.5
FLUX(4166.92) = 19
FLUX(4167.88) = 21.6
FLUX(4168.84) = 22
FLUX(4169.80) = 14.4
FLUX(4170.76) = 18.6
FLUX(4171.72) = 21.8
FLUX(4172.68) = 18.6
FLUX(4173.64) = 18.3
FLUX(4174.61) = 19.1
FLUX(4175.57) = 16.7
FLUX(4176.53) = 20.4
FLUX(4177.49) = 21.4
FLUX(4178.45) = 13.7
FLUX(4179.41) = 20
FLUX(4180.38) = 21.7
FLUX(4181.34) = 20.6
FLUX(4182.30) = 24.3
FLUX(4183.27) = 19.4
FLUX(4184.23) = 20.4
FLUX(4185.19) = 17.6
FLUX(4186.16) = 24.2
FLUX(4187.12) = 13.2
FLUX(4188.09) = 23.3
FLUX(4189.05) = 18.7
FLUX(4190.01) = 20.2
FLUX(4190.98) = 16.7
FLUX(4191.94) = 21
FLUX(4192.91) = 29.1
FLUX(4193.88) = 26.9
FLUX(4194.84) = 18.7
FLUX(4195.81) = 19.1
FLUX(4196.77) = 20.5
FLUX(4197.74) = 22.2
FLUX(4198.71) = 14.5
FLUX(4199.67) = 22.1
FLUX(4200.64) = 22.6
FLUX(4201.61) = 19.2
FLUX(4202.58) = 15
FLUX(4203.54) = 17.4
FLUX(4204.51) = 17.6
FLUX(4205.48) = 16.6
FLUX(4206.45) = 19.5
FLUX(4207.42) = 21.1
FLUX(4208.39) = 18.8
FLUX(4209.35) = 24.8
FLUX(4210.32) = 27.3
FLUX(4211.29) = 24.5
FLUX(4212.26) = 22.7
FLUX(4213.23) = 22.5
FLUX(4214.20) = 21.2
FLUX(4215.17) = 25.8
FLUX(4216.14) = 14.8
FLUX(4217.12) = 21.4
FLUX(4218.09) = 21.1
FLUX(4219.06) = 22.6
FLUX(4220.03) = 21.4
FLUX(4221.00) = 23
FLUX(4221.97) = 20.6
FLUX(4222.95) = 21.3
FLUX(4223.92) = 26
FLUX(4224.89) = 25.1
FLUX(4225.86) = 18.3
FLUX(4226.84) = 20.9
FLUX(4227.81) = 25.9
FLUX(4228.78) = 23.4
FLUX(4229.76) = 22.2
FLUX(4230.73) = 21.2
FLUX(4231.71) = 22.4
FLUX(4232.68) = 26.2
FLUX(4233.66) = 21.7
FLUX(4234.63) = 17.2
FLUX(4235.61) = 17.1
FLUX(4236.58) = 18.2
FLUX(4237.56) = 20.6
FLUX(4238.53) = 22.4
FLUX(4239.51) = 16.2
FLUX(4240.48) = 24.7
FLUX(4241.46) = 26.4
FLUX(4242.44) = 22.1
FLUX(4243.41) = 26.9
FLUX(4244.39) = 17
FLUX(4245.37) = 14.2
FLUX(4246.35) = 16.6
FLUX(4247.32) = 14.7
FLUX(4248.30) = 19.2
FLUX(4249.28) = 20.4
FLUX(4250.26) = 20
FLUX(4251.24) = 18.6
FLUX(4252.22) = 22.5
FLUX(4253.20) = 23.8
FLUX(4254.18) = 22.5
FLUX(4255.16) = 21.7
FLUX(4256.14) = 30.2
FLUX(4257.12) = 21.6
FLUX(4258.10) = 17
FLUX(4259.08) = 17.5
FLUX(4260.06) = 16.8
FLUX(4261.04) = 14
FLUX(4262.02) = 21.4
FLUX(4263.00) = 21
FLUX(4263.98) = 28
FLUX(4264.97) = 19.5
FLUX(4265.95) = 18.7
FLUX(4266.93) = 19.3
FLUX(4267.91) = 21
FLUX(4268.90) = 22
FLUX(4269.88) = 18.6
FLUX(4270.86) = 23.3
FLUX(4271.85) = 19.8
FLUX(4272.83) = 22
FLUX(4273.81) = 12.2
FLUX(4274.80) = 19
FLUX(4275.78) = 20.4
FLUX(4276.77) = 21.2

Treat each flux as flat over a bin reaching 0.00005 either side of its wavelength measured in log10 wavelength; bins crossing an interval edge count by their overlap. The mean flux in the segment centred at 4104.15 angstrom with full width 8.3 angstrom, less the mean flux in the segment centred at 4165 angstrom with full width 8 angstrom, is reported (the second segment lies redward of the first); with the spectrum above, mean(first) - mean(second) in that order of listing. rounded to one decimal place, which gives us -3.2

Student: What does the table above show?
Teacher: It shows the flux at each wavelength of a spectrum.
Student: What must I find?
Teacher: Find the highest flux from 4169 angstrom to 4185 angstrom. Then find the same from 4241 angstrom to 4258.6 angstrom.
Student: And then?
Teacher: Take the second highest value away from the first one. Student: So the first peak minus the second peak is -5.9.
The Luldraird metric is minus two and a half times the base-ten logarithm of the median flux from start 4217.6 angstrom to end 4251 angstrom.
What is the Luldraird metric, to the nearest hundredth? -3.32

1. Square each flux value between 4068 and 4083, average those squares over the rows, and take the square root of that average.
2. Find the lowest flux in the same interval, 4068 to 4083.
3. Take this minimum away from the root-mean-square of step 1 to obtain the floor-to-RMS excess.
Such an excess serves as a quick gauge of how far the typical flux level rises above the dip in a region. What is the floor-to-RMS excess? 8.14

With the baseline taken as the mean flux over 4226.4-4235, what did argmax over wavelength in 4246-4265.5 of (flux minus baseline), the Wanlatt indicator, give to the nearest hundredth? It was 4256.14 angstrom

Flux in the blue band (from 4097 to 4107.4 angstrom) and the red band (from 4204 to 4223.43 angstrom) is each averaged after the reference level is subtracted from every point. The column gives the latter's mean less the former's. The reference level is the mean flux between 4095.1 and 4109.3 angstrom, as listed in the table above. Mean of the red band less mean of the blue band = 2.6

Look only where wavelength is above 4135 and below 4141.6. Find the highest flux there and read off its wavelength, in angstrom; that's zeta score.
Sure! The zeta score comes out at 4135.38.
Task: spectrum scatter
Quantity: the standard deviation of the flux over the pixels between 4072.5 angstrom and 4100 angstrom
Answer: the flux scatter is 3.4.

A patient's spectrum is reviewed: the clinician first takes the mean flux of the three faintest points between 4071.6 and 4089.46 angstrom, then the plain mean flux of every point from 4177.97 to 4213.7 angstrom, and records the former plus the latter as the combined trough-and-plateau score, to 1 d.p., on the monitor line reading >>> 34.9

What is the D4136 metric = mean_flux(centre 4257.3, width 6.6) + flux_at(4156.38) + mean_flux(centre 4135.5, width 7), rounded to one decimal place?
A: 58.9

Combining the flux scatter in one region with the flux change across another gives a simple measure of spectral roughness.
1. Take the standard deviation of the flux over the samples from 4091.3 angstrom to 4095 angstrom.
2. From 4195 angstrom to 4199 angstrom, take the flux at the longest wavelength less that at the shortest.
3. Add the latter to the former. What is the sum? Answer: 0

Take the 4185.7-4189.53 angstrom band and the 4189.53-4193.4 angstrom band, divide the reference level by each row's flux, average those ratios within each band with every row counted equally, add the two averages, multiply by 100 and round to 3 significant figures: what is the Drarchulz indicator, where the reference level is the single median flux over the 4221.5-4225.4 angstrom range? 235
